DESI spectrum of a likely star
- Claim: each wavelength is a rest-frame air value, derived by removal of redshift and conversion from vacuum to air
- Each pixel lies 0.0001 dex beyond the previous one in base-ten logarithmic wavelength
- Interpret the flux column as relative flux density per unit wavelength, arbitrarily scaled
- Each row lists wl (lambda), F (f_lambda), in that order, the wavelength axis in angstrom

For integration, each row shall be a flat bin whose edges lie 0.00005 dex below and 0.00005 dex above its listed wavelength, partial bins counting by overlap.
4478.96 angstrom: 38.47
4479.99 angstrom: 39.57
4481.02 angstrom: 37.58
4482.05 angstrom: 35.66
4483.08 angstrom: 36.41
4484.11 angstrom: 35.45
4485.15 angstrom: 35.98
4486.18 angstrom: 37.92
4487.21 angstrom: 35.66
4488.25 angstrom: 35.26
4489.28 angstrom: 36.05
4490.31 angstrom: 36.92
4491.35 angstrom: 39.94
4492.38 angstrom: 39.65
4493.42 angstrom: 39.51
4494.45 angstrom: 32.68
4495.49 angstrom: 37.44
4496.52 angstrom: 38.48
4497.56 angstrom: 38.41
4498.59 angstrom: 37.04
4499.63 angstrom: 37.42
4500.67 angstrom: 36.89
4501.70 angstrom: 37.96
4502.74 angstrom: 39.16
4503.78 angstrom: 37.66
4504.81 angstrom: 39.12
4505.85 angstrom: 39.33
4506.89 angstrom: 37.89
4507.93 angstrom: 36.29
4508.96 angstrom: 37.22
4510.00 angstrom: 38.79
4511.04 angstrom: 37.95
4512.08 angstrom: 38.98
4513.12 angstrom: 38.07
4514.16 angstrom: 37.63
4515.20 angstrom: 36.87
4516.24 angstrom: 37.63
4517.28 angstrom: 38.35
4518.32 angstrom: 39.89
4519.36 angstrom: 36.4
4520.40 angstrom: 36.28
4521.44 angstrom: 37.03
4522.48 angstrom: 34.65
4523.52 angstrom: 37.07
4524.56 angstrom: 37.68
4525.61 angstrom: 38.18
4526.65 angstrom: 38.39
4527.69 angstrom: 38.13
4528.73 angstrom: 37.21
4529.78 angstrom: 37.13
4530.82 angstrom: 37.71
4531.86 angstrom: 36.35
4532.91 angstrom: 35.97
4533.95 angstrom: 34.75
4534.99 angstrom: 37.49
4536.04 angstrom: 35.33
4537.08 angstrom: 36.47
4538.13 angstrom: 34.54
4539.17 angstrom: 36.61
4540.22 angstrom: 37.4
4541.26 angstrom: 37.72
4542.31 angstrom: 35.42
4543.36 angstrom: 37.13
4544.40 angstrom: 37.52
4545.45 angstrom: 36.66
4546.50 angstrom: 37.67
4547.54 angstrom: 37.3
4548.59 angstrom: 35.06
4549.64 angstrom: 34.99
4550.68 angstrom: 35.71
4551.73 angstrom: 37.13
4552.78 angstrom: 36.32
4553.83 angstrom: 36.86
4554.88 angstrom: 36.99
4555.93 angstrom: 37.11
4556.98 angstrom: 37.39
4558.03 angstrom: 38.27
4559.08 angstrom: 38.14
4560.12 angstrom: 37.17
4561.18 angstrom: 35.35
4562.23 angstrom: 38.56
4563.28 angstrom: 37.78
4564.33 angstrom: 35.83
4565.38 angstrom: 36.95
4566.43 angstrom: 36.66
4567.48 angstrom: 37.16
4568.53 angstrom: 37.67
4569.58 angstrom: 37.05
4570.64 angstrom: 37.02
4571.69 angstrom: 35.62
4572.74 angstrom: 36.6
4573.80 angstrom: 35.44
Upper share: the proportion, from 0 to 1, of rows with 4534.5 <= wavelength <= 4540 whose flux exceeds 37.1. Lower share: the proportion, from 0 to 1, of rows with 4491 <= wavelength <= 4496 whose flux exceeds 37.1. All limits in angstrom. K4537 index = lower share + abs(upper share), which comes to 1.0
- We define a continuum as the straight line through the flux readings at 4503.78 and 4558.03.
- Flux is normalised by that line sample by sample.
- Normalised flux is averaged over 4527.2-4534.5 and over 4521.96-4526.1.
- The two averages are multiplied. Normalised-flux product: 0.94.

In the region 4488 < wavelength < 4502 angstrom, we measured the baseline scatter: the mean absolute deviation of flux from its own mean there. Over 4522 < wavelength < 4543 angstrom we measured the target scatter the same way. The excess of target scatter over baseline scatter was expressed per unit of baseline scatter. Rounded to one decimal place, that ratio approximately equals -0.2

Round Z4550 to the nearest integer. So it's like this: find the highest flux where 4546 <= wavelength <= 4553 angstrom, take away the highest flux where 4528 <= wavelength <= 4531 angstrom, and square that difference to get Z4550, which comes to 0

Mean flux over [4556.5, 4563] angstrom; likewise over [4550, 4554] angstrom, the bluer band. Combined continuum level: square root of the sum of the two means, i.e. 8.60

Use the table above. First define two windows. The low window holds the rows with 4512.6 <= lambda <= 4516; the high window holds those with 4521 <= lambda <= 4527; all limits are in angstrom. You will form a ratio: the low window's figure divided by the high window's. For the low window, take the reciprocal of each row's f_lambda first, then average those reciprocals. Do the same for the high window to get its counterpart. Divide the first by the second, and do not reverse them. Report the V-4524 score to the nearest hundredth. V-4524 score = 0.99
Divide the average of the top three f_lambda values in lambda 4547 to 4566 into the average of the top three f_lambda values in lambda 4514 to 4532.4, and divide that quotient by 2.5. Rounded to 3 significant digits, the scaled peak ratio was 0.406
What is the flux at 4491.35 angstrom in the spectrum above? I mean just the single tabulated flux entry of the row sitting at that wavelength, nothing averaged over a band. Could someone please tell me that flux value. 39.94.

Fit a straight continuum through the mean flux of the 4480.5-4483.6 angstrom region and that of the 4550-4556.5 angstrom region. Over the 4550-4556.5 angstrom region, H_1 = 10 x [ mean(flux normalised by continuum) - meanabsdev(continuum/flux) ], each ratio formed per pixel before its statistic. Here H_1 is 9.88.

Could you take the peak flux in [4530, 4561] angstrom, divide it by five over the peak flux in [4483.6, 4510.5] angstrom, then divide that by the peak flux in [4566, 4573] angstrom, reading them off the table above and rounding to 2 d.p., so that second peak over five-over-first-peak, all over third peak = 8.12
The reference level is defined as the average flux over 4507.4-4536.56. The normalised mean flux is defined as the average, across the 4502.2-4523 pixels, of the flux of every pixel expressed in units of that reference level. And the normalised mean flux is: 1.01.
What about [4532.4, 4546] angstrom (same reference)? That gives 0.98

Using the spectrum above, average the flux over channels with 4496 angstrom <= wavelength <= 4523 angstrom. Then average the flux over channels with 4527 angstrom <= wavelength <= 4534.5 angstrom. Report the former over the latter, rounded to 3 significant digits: 1.03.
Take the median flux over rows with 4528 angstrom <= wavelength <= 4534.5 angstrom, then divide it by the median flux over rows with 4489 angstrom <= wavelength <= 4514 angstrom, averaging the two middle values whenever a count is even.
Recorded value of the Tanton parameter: 0.968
